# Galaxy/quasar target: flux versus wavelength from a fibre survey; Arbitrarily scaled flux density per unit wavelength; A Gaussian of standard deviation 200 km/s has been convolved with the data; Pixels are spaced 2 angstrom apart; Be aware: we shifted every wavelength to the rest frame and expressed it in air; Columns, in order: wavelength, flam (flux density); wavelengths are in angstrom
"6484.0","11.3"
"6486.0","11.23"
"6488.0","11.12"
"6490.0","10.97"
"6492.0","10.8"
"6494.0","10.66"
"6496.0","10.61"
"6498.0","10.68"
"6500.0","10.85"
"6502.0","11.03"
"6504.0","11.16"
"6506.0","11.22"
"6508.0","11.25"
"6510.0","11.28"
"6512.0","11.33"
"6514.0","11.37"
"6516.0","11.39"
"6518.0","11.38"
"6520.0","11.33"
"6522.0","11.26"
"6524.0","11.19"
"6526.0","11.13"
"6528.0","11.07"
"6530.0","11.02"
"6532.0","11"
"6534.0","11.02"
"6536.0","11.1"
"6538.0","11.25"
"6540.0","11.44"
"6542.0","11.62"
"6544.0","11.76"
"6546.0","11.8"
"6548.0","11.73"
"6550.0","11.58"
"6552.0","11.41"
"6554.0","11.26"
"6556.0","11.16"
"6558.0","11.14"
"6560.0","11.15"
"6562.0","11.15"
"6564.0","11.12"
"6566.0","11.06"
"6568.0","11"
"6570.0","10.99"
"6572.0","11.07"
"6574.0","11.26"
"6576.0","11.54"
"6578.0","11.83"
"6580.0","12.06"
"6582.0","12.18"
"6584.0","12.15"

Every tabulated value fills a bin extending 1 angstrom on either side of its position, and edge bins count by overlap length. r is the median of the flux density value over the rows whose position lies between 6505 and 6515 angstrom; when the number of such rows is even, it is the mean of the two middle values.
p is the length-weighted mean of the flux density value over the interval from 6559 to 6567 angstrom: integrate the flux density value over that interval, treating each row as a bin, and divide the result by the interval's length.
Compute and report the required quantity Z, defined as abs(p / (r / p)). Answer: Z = 11.0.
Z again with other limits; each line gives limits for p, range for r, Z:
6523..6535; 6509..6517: 10.8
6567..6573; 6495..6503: 11.3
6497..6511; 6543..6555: 10.5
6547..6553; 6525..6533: 12.1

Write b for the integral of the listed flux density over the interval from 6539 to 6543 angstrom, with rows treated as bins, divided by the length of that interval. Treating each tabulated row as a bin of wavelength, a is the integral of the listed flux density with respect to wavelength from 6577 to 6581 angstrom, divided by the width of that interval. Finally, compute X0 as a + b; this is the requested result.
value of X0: 23.5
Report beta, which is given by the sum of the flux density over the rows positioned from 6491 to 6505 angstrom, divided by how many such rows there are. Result 10.8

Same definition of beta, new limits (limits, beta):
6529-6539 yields 11.1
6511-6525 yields 11.3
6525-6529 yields 11.1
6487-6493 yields 11.0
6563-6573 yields 11.0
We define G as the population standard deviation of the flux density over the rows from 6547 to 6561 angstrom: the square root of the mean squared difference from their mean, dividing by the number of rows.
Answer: 0.217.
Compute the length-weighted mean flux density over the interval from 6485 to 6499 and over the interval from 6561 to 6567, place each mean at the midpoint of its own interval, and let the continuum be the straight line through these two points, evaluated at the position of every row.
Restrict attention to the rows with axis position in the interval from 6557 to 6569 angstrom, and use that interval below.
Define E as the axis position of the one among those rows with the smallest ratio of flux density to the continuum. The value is 6568.0 angstrom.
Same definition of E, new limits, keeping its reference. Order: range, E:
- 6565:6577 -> 6570.0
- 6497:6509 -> 6498.0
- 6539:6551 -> 6540.0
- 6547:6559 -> 6558.0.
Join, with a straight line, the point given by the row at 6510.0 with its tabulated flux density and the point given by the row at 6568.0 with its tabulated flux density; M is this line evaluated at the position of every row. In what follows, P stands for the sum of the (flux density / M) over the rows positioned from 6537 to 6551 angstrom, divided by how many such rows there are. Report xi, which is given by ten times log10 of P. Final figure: 0.2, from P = 1.04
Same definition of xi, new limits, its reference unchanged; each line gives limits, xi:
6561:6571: 0.0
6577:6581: 0.4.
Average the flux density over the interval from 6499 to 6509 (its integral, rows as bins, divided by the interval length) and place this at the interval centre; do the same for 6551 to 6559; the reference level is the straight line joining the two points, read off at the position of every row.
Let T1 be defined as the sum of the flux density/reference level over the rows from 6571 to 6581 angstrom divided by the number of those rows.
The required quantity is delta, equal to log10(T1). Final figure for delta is 0.010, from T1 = 1.022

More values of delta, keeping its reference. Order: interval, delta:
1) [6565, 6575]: -0.008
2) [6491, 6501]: -0.014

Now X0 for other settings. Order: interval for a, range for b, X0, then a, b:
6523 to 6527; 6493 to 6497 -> 21.8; 11.2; 10.6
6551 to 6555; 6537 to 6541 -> 22.7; 11.3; 11.3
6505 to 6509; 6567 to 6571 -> 22.2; 11.2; 11.0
